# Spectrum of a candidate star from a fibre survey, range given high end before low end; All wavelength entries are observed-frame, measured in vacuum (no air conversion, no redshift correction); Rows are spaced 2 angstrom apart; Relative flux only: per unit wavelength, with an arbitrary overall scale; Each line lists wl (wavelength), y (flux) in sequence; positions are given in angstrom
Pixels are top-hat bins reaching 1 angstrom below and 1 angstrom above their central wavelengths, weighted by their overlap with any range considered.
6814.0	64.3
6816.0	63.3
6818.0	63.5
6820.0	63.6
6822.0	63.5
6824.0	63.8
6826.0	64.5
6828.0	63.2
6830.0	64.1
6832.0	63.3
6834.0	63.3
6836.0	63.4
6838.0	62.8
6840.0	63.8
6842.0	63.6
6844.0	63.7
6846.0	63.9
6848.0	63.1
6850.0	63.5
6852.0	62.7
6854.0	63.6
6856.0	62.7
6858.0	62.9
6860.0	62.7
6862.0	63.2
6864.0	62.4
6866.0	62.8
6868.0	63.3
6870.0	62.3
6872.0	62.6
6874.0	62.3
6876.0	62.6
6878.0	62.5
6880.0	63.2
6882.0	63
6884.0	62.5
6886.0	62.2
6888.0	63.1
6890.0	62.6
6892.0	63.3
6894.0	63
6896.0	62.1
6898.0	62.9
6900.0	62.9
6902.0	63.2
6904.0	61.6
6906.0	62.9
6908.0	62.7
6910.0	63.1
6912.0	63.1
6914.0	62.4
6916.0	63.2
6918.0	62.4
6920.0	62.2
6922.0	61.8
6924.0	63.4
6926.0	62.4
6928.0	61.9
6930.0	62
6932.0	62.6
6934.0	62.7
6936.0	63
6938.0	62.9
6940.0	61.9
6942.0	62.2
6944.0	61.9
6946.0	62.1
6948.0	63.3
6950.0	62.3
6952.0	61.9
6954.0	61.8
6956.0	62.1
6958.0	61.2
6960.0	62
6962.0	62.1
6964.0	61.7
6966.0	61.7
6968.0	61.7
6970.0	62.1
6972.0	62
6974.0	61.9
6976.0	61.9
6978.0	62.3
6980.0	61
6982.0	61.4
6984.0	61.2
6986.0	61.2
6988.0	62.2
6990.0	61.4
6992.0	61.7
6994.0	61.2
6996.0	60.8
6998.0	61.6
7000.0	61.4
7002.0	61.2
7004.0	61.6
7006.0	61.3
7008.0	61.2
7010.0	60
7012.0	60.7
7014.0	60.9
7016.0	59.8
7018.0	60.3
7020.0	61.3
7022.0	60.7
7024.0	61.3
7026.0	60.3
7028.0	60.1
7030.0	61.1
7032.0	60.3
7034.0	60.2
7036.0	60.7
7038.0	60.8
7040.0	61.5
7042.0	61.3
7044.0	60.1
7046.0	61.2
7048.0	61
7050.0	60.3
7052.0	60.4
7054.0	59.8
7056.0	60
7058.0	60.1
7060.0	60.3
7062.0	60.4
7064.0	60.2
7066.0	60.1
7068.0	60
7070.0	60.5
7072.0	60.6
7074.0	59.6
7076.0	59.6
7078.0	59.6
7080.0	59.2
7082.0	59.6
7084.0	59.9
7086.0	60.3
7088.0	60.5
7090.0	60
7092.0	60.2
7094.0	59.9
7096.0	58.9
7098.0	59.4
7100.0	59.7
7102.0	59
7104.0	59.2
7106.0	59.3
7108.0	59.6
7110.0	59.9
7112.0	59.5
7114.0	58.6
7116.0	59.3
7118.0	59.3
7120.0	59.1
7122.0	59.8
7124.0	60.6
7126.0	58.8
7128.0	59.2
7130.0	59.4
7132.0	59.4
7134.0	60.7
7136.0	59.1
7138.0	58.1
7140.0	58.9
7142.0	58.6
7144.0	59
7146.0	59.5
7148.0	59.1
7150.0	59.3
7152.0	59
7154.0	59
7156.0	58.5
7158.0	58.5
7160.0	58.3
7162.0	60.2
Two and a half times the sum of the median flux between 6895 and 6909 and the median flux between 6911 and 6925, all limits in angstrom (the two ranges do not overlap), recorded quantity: 313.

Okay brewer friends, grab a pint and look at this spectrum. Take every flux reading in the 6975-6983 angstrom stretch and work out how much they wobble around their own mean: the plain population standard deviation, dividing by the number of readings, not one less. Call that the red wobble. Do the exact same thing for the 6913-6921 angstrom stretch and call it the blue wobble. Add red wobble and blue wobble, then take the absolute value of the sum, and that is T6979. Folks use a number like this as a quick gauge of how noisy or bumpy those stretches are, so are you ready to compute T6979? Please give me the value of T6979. 0.88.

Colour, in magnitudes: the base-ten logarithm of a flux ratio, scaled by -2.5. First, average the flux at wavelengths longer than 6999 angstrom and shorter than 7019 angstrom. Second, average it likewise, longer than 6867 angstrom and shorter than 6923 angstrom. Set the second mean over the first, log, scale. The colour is -0.032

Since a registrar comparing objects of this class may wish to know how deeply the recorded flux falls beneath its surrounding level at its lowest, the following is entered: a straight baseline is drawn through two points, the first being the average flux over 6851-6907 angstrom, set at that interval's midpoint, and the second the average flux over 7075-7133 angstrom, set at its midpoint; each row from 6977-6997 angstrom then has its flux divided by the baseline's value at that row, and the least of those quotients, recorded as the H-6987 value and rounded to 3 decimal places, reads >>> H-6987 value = 0.995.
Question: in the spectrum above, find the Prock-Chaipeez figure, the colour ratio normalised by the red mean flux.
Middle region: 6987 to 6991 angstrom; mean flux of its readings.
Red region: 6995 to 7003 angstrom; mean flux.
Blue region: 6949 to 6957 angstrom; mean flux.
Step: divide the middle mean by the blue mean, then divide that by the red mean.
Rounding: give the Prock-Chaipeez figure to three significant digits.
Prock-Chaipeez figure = 0.0163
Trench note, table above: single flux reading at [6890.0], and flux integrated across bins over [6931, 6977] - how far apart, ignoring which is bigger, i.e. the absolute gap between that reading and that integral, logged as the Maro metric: 2795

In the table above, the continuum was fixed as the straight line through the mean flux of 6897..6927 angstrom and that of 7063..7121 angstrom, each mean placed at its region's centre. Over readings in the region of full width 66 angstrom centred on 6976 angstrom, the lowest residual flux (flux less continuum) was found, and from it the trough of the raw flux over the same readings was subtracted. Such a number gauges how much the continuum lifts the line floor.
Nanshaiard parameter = -61.5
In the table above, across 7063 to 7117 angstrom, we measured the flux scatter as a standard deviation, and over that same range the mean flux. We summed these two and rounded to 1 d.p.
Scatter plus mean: 60.2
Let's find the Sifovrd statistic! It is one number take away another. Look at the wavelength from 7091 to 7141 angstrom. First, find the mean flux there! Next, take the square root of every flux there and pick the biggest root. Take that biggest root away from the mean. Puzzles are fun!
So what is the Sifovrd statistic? 51.6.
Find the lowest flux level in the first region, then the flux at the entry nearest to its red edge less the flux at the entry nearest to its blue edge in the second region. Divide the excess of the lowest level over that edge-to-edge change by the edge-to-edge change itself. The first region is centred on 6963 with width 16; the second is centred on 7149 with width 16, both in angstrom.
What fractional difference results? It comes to -613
